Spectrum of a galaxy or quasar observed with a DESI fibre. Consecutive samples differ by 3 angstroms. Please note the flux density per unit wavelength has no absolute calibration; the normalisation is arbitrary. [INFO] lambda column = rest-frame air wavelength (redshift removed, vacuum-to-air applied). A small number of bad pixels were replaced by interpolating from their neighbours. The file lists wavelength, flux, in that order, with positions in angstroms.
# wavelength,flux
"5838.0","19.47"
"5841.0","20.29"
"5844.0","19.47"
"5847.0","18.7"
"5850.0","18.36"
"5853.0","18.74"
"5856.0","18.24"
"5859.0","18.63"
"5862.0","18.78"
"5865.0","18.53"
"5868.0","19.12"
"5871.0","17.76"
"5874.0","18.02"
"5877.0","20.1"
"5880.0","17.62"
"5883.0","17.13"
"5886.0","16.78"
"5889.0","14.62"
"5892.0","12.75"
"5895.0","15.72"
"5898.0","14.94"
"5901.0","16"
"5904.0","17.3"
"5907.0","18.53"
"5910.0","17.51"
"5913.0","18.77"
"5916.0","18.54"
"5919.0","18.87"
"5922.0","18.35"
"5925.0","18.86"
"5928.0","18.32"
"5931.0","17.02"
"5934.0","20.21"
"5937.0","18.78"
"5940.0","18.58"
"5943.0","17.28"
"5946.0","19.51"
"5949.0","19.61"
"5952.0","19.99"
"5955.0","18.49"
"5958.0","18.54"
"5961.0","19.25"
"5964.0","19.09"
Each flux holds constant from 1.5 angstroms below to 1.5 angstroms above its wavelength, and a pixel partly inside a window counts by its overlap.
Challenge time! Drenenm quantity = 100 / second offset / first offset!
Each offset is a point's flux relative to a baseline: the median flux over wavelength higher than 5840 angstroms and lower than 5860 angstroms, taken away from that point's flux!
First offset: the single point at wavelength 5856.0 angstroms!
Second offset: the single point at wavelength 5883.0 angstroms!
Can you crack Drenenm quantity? 138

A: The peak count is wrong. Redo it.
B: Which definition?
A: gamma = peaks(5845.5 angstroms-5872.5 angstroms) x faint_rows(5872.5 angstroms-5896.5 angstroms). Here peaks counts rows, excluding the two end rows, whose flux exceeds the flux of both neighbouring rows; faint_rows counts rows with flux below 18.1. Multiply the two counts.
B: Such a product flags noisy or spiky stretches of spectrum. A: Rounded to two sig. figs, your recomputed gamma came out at 21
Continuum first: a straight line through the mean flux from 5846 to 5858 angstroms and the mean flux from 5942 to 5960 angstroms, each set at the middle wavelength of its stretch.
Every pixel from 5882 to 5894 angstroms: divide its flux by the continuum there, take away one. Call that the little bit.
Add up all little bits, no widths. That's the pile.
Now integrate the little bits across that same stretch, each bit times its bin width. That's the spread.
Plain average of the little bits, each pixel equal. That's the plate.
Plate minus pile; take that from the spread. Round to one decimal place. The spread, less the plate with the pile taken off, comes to -2.7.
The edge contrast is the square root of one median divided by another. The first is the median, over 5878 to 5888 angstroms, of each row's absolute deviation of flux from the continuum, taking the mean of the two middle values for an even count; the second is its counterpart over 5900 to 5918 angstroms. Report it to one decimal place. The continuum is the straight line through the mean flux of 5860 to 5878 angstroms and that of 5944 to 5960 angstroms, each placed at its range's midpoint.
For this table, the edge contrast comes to 1.3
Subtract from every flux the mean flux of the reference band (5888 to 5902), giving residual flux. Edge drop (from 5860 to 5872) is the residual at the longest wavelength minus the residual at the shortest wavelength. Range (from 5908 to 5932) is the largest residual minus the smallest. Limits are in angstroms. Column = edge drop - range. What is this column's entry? -2.9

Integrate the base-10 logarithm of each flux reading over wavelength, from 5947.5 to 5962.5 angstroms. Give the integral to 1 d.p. 19.2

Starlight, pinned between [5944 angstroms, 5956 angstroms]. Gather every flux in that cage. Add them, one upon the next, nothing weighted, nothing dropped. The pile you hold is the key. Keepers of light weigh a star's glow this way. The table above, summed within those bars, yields 78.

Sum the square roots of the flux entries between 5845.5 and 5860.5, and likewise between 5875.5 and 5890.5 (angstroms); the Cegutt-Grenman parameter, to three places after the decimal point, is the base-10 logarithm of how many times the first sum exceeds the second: 0.016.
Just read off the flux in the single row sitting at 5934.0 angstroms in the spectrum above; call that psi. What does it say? 20.21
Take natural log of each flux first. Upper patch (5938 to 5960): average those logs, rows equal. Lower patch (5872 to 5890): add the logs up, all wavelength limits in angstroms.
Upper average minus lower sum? -14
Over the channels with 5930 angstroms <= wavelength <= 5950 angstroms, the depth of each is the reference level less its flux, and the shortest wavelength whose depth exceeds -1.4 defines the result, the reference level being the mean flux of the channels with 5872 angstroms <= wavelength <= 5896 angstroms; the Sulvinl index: 5931.0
